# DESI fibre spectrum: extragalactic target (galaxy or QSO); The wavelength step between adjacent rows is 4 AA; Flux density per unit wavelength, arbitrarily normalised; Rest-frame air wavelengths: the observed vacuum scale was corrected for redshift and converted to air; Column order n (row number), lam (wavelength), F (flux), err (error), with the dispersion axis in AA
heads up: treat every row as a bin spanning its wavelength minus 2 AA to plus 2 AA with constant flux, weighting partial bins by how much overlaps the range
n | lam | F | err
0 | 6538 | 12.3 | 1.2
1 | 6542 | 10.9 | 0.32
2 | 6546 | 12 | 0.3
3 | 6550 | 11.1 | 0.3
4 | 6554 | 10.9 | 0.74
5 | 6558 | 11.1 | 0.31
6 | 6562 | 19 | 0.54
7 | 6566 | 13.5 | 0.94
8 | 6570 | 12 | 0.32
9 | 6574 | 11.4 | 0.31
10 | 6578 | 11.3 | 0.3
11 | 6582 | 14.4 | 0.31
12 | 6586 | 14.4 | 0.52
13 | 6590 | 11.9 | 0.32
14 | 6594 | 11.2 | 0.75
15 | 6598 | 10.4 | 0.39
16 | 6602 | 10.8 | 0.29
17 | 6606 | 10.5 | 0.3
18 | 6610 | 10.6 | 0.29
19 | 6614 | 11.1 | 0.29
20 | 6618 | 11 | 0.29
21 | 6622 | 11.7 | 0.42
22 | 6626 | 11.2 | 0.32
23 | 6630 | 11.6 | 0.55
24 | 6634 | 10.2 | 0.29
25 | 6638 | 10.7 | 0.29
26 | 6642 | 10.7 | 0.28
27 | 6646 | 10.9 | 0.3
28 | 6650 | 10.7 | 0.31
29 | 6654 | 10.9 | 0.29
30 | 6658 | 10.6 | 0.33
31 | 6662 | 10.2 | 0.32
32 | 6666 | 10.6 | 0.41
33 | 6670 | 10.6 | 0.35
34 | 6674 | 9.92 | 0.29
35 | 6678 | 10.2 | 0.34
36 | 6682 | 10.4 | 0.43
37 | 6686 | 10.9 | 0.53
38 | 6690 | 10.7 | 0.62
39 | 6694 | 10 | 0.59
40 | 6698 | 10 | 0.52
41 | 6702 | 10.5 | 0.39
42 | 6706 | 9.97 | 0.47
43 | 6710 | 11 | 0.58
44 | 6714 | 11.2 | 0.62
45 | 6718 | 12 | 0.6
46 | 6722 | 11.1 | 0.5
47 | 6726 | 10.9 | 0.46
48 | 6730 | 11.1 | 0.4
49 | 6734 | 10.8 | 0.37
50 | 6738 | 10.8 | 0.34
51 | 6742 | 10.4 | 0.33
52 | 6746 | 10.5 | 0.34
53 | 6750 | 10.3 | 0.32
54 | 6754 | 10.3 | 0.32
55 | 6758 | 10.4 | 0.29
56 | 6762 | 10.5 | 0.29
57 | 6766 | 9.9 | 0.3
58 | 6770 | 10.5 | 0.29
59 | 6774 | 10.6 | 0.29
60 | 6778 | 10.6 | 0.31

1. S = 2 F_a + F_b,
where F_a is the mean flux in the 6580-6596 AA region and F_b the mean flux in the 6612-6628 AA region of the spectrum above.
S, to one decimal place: 37.2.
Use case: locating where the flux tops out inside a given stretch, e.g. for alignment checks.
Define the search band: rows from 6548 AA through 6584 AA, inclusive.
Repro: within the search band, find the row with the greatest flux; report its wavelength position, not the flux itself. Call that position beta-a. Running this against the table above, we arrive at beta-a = 6562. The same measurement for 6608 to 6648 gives 6622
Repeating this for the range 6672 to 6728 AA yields 6718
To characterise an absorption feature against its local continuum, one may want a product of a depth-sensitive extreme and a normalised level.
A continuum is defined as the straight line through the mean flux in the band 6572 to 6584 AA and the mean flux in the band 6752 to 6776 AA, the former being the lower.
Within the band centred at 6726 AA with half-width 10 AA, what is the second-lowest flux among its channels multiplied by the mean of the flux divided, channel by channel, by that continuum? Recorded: 11.3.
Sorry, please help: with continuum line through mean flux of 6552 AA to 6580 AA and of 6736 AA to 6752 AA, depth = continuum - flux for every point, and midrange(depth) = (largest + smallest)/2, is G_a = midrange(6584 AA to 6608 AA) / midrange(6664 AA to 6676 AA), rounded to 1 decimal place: 0.0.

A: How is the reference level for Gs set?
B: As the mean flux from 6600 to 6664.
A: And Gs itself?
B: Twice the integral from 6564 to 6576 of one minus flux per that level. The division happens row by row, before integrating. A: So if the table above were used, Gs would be -3.2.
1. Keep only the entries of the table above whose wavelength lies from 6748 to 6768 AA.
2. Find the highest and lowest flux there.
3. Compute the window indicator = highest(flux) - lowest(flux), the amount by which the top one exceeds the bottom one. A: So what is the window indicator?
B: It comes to 0.60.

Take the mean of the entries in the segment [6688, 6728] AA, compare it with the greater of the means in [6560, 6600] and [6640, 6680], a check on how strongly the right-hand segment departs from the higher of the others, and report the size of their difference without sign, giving 2.2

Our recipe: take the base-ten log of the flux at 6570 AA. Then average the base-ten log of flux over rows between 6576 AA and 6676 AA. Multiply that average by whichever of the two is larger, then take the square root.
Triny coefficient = 1.06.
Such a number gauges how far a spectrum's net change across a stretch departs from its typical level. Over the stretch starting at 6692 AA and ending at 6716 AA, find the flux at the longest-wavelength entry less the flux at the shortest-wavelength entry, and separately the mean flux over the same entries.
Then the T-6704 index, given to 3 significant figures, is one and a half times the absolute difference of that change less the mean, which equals 13.9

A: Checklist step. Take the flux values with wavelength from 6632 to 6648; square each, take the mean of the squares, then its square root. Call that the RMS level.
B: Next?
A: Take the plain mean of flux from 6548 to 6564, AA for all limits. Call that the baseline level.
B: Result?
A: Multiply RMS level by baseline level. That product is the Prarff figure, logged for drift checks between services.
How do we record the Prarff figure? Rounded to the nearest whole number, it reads 138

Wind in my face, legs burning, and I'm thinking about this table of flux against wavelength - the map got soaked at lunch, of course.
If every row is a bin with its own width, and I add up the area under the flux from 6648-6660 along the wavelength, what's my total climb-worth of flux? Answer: 129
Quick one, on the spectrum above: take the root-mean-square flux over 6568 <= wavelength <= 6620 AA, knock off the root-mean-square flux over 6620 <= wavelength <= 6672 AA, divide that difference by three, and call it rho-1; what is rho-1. 0.29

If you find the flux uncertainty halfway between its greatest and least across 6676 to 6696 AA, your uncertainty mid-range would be 0.48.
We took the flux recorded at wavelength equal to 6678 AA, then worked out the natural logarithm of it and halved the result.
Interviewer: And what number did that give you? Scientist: 1.16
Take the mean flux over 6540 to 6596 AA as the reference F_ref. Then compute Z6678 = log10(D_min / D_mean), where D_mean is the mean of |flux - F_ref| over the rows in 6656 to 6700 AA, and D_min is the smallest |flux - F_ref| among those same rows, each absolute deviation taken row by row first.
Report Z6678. -0.12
